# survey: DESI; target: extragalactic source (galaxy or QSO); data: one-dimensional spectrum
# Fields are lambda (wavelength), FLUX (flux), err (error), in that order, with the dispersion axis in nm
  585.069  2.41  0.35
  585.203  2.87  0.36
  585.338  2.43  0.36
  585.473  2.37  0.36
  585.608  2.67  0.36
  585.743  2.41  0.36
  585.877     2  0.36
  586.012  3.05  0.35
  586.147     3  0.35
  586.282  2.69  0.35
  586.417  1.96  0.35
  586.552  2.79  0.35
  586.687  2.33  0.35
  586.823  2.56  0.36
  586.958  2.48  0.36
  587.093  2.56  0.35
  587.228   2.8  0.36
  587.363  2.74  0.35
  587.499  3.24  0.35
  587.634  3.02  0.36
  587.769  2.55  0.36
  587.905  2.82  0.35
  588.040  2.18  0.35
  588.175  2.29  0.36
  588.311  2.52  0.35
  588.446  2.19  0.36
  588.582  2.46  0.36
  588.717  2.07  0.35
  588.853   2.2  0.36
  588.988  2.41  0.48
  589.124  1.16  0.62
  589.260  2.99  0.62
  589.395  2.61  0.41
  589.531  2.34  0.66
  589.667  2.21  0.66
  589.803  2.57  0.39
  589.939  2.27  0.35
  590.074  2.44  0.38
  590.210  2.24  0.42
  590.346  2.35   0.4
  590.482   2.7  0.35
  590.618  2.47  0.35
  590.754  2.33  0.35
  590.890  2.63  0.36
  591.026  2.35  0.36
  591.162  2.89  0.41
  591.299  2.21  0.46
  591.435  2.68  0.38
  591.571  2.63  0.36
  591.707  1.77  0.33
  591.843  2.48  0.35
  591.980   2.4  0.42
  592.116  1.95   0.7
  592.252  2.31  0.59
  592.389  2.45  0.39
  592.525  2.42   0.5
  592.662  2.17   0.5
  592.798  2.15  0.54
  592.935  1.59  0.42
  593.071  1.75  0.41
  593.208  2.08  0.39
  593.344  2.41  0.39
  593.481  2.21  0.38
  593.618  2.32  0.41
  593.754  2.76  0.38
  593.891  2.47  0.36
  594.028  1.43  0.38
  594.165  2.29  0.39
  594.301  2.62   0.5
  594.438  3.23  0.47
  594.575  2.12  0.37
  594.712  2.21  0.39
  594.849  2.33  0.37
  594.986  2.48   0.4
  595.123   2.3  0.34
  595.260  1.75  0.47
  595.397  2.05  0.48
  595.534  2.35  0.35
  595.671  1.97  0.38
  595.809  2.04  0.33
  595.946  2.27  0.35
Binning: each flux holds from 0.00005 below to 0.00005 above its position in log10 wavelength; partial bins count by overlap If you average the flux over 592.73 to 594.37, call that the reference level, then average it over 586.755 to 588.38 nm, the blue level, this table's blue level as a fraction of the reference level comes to 1.22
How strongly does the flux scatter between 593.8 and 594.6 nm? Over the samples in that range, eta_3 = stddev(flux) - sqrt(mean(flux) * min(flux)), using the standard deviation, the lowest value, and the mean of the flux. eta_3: -1.3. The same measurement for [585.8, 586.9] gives -1.8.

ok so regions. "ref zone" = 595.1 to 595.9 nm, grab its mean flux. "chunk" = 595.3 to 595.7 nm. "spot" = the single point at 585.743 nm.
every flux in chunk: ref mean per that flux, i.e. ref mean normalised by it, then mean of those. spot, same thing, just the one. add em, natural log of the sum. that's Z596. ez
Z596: 0.613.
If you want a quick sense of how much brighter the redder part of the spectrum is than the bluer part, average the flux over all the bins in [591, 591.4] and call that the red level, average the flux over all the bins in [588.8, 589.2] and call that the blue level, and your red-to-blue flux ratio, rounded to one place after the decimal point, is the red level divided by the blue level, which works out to 1.3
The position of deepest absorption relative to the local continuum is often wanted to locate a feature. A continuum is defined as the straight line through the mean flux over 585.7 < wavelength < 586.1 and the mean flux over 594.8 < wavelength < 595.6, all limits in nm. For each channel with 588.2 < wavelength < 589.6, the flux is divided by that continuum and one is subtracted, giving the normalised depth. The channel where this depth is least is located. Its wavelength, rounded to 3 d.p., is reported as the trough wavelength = 589.124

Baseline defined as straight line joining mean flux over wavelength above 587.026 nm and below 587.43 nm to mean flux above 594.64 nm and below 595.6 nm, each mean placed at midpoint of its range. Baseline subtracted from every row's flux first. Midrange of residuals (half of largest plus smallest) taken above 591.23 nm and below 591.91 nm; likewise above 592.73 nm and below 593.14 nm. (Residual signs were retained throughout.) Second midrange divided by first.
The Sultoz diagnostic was 2.3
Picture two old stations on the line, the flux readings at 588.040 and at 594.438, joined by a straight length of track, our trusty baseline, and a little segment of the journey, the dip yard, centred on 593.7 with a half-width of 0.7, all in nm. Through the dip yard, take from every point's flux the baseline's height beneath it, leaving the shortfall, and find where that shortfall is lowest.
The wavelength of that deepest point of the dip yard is 594.028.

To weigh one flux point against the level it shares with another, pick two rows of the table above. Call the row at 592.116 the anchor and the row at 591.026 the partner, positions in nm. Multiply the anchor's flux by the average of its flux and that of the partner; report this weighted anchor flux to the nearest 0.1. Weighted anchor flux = 4.2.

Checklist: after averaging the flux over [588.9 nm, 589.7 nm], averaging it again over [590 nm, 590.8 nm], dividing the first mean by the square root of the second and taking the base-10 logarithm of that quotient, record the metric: 0.167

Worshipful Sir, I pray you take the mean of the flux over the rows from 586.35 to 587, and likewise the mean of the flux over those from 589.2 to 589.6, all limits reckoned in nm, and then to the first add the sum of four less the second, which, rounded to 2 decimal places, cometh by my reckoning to 3.78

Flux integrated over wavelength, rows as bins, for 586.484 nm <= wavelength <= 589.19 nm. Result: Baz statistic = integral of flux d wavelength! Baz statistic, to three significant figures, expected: 6.68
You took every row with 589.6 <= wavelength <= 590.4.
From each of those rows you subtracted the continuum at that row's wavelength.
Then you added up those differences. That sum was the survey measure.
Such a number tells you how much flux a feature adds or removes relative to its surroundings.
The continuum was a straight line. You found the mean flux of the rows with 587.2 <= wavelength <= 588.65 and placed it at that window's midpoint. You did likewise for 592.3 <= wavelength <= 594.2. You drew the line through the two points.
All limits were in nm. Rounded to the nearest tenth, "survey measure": -0.6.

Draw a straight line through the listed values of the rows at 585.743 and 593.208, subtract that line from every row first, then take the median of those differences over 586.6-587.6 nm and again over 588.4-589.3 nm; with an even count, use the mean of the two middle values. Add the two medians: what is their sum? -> 0.14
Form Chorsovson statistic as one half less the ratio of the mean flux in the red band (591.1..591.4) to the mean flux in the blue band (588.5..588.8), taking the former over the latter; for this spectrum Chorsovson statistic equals -0.63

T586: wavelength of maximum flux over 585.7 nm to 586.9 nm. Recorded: 586.012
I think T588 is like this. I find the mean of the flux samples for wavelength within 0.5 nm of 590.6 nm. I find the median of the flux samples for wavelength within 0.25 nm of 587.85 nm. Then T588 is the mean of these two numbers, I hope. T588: 2.56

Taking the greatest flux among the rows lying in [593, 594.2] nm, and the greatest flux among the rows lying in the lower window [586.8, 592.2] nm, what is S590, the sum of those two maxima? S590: 6.00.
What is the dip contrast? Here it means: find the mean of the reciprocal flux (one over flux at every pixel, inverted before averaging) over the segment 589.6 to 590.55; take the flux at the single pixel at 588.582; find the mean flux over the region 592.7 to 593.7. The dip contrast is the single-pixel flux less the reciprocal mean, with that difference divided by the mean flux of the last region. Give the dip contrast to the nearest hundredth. 0.98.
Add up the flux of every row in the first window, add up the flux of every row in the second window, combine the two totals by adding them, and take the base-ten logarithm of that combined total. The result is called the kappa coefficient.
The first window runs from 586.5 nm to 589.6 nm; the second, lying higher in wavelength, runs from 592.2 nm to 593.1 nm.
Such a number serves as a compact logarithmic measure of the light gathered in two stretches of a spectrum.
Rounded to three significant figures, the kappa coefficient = 1.86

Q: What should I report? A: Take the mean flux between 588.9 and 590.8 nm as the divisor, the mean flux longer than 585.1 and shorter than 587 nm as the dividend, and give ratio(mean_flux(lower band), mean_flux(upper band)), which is 1.08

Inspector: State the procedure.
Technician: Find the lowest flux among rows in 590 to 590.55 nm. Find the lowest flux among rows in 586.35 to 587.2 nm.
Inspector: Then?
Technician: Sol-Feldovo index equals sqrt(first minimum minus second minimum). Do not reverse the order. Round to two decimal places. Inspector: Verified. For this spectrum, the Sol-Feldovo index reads 0.53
